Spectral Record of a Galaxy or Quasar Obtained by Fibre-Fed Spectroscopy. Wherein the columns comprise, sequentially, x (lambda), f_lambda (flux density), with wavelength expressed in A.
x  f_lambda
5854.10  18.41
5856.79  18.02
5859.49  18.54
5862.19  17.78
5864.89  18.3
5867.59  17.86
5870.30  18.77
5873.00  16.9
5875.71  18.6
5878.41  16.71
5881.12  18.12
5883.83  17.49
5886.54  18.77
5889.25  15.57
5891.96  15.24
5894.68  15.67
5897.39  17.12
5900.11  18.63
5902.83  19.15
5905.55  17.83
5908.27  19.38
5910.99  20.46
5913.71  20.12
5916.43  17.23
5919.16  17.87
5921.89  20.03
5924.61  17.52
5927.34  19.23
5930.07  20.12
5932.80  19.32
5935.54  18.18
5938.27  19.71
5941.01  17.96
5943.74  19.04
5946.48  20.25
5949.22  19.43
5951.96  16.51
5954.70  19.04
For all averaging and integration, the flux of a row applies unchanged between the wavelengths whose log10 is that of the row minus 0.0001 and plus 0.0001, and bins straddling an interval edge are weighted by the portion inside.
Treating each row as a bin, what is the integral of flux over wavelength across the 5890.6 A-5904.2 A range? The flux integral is 233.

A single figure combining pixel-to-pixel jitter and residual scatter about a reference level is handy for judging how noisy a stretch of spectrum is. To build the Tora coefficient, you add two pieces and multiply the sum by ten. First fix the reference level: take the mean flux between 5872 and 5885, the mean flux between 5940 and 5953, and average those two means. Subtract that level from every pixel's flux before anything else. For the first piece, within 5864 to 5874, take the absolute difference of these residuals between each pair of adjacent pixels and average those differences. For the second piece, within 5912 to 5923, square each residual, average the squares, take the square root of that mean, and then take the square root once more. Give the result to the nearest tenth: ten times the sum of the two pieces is 22.8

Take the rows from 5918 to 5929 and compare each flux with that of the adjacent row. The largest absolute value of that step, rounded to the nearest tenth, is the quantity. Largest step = 2.5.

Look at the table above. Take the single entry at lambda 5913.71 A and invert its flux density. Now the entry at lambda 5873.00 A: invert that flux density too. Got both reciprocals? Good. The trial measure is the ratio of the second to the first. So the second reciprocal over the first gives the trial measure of 1.19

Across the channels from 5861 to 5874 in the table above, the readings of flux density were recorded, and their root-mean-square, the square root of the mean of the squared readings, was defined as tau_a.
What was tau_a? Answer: 17.9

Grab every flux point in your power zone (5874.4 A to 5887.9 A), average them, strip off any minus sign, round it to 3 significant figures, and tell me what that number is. 17.9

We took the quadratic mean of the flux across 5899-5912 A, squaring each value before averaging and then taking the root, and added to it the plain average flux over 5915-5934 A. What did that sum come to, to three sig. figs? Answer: 37.9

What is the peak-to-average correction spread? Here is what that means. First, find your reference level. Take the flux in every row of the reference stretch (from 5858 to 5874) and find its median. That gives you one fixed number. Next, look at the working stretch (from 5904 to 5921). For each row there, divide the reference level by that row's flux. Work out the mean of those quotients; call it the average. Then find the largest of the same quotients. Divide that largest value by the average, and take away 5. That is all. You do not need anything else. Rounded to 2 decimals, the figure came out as -3.91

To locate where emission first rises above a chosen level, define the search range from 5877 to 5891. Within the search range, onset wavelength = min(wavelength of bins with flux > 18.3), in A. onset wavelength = 5886.54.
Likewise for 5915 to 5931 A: 5921.89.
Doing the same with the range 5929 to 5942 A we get 5930.07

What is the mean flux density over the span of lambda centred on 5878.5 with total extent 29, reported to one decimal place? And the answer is 17.5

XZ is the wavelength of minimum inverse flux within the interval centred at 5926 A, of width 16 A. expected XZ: 5930.07 A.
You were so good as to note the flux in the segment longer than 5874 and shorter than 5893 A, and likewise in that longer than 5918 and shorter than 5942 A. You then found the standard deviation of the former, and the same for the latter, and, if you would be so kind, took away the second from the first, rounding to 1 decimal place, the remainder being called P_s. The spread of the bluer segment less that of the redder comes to 0.4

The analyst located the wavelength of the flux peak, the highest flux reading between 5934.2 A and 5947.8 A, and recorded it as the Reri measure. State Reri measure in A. 5946.48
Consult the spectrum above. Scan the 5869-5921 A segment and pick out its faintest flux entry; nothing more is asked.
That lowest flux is 15.24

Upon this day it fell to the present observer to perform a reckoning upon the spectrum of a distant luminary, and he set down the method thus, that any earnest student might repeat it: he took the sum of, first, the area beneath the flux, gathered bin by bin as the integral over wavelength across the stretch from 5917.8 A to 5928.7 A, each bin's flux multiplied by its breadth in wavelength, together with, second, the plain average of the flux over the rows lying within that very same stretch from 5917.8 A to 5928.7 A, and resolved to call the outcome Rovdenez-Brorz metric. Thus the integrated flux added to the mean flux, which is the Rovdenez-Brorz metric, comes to 222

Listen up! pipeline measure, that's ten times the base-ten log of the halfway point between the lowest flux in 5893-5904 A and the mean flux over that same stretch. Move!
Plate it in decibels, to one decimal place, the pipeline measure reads 12.2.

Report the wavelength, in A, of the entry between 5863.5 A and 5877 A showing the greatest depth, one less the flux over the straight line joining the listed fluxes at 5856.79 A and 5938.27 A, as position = 5873.00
